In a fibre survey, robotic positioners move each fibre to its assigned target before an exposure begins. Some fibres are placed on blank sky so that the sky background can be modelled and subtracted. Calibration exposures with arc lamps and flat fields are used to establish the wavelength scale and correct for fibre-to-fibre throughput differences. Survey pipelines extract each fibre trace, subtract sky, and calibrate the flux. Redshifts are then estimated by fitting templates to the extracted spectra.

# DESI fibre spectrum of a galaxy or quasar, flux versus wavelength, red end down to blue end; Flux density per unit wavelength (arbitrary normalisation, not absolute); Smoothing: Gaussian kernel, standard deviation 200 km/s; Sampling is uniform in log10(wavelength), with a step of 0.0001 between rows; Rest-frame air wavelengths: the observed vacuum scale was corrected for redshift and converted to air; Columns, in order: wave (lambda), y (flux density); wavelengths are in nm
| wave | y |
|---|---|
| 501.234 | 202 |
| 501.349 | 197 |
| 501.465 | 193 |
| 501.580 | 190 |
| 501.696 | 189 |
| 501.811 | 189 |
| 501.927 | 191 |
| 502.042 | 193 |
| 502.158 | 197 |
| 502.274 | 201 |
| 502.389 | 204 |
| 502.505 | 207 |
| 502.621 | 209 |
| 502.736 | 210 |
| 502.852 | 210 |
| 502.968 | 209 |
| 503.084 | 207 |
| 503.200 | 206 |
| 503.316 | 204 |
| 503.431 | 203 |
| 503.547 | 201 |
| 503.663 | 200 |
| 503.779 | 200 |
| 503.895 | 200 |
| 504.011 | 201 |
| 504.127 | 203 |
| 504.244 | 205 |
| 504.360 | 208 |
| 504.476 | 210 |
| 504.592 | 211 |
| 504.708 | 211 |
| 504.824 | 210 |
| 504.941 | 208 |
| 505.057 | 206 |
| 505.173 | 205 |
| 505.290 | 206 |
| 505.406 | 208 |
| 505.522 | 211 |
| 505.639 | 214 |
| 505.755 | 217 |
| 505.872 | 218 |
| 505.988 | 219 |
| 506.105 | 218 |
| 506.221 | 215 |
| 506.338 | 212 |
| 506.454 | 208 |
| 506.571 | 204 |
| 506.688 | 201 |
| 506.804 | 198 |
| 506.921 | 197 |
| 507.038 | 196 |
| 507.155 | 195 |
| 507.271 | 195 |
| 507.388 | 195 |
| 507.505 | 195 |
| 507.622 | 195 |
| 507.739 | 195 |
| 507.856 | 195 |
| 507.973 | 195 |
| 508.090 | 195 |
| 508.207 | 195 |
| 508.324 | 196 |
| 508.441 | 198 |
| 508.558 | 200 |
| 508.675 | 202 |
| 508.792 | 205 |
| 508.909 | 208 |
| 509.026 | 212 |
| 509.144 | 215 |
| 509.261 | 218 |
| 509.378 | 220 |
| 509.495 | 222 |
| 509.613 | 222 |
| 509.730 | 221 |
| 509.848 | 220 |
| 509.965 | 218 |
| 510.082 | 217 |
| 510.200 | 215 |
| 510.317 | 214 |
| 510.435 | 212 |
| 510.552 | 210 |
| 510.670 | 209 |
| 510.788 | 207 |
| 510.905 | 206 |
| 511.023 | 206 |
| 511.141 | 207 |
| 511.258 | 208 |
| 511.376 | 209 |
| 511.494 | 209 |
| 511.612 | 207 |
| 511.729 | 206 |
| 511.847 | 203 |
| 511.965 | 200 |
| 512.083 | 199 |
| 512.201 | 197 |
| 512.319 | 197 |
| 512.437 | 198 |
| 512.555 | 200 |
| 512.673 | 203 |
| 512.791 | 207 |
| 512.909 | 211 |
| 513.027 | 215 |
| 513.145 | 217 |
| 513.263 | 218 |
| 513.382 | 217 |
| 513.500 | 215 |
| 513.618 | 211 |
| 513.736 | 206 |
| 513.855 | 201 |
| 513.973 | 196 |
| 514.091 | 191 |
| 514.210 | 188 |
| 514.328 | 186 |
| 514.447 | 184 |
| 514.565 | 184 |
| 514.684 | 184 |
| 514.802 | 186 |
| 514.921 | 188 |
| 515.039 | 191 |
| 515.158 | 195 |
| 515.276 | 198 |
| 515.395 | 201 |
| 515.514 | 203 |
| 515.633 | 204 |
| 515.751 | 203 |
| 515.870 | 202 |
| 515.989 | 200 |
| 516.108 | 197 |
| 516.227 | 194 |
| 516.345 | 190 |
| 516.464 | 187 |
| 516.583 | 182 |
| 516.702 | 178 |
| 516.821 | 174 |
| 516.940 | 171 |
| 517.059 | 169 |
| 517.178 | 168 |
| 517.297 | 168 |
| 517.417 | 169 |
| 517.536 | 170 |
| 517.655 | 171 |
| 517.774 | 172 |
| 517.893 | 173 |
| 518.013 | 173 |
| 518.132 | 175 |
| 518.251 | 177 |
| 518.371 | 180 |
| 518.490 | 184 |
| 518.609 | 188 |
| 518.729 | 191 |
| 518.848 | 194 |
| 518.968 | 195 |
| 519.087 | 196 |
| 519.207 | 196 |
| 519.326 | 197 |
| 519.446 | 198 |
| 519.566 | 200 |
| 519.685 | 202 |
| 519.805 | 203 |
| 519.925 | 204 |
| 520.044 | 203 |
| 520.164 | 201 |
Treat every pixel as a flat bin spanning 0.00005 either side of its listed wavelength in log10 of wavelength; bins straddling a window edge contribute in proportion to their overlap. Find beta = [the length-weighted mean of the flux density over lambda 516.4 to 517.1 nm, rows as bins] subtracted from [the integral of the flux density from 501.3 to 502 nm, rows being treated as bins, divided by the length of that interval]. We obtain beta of 14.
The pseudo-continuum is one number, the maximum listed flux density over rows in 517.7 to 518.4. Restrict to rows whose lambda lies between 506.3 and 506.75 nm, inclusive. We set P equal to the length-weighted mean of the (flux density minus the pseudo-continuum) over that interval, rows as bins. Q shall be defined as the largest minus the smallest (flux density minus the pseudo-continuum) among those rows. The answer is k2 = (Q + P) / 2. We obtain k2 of 18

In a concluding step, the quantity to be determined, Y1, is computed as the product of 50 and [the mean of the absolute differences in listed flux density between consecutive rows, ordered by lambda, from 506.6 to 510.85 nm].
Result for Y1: 69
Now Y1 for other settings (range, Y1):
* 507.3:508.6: 25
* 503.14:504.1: 50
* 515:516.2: 111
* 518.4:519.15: 120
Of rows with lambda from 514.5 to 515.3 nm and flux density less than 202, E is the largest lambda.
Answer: 515.276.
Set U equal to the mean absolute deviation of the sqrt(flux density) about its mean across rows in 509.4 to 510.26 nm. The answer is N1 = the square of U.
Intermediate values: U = 0.076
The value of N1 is 0.006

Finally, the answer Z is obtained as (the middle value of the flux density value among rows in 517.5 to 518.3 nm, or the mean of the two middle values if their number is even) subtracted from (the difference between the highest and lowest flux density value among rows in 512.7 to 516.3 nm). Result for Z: -139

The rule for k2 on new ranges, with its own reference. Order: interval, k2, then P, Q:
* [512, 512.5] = 10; 18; 2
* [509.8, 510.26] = 21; 37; 5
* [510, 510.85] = 21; 32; 10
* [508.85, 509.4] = 23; 34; 12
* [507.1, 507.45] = 8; 15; 0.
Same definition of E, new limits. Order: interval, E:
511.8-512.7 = 512.555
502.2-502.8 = 502.274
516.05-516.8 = 516.702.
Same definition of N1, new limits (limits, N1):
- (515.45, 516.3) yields 0.011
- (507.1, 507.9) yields 0.000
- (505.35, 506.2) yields 0.014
